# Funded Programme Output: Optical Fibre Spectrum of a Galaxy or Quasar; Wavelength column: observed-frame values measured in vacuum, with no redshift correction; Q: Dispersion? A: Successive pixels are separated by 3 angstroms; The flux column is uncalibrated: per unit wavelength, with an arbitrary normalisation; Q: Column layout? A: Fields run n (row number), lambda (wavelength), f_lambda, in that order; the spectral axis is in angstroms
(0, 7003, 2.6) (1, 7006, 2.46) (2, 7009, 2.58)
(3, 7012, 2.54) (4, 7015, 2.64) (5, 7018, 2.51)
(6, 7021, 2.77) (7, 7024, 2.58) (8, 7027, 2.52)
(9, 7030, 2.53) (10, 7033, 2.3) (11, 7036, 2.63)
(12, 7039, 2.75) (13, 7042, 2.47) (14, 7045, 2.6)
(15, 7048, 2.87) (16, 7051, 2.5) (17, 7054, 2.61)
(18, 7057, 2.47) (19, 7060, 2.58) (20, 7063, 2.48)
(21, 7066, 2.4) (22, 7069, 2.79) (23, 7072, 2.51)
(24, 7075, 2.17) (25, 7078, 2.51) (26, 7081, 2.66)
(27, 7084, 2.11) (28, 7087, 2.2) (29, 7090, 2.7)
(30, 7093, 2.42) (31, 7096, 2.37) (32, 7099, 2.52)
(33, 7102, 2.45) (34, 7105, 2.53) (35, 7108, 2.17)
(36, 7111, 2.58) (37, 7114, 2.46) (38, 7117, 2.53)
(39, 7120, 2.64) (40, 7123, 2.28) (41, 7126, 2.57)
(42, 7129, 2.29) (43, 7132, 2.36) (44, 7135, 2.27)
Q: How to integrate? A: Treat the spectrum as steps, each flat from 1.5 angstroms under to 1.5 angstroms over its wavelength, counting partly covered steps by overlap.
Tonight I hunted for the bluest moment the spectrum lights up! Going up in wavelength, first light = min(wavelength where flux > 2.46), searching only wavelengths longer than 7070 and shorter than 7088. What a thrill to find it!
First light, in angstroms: 7072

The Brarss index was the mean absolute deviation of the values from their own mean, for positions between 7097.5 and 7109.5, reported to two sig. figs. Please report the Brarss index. 0.12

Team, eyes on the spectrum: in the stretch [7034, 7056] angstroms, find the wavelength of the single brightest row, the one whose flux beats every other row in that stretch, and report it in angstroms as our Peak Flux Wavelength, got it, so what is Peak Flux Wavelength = 7048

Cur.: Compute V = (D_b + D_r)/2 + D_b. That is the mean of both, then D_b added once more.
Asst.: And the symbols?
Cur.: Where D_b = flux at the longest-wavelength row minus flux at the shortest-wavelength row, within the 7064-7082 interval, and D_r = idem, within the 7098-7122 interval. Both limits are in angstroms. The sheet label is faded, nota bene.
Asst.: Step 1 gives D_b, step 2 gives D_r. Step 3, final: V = 0.45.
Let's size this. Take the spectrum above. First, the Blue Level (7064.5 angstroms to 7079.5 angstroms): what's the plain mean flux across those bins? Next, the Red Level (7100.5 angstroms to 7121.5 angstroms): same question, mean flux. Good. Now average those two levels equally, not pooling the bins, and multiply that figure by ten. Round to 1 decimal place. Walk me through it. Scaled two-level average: 24.8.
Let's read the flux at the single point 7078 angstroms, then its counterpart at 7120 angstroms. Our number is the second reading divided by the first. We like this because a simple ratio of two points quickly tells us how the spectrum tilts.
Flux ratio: 1.05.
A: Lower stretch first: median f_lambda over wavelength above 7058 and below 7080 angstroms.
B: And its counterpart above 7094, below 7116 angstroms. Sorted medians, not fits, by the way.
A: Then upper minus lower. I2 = -0.05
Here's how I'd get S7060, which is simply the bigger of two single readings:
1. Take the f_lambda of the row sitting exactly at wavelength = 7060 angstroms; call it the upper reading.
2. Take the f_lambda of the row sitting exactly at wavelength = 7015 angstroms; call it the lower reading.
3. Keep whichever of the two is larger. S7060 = 2.64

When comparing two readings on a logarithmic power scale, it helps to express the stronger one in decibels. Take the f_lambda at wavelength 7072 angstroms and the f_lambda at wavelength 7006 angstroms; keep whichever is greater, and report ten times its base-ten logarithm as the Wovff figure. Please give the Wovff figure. 4.00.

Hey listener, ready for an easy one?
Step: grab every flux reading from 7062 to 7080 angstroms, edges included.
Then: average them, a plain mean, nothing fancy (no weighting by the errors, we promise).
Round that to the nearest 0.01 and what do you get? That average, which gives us 2.48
